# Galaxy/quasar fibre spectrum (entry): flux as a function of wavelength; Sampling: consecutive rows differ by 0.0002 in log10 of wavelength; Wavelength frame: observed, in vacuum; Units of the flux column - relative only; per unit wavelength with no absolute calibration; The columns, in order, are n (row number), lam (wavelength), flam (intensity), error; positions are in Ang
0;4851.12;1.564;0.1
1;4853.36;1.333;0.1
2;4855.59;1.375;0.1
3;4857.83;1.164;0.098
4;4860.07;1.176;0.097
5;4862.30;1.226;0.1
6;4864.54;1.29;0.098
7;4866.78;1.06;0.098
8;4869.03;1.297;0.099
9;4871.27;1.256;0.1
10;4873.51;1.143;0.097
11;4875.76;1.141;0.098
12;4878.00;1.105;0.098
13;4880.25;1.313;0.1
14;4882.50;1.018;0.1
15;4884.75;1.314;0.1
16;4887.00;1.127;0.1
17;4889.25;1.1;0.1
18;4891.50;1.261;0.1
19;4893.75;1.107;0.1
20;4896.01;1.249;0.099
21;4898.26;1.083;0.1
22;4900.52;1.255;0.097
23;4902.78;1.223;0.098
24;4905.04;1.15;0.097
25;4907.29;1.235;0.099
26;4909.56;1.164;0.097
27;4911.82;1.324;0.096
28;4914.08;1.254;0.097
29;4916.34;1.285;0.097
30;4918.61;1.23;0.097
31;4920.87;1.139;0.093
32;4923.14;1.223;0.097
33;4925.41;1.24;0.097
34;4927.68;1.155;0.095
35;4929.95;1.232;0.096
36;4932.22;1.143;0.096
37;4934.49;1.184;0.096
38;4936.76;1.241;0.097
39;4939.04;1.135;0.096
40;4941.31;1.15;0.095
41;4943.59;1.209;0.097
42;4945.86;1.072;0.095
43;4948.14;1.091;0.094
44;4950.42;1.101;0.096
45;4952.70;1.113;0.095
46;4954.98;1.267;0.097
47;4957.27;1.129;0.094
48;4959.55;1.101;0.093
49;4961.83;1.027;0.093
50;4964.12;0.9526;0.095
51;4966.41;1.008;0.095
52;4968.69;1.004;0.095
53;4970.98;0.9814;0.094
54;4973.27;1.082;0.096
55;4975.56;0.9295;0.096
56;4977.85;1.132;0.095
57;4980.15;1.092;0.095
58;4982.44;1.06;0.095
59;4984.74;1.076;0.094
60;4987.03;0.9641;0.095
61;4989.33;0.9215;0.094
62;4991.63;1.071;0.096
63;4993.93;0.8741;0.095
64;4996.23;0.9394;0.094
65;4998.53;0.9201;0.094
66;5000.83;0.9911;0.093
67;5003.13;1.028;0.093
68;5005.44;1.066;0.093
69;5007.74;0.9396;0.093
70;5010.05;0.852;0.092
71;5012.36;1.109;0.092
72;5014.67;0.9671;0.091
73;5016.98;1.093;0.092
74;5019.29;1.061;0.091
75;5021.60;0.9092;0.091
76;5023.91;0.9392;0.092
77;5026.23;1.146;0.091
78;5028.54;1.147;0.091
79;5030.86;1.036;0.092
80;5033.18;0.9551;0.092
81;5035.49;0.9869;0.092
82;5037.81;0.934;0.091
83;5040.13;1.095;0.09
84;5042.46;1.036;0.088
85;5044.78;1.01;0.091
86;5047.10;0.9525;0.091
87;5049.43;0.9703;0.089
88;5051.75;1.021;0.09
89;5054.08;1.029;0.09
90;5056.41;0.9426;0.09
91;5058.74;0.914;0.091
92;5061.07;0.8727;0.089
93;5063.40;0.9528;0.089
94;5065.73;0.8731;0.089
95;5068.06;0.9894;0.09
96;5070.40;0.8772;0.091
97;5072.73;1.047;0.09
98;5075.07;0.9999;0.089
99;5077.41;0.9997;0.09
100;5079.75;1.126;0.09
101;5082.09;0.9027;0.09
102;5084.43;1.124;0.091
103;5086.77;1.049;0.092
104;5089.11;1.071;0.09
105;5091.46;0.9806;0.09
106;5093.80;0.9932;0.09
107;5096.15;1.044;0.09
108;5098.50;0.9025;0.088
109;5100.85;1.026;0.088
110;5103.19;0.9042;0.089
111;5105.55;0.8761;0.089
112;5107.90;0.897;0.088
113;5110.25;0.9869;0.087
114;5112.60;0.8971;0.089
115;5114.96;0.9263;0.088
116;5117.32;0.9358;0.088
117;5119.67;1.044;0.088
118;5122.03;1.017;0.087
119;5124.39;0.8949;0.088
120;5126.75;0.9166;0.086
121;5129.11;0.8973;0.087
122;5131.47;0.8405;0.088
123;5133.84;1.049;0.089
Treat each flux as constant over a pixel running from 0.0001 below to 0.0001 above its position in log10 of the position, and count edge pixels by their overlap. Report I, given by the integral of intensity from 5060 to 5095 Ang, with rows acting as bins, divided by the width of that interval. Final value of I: 0.99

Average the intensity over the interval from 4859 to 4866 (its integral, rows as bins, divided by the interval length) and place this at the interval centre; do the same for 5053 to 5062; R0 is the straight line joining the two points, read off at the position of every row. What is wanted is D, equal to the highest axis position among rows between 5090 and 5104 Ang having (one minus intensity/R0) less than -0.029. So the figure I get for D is 5103.19 Ang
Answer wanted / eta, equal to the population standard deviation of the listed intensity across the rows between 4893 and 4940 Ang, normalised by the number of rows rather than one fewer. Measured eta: 0.061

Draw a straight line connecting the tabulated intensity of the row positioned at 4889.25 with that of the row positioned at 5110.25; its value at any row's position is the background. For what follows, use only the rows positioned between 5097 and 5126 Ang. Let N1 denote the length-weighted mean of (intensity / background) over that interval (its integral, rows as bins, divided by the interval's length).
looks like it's 0.96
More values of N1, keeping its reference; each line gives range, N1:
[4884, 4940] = 1.10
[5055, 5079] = 0.94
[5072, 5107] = 1.00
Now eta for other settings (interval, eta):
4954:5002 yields 0.091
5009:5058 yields 0.078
